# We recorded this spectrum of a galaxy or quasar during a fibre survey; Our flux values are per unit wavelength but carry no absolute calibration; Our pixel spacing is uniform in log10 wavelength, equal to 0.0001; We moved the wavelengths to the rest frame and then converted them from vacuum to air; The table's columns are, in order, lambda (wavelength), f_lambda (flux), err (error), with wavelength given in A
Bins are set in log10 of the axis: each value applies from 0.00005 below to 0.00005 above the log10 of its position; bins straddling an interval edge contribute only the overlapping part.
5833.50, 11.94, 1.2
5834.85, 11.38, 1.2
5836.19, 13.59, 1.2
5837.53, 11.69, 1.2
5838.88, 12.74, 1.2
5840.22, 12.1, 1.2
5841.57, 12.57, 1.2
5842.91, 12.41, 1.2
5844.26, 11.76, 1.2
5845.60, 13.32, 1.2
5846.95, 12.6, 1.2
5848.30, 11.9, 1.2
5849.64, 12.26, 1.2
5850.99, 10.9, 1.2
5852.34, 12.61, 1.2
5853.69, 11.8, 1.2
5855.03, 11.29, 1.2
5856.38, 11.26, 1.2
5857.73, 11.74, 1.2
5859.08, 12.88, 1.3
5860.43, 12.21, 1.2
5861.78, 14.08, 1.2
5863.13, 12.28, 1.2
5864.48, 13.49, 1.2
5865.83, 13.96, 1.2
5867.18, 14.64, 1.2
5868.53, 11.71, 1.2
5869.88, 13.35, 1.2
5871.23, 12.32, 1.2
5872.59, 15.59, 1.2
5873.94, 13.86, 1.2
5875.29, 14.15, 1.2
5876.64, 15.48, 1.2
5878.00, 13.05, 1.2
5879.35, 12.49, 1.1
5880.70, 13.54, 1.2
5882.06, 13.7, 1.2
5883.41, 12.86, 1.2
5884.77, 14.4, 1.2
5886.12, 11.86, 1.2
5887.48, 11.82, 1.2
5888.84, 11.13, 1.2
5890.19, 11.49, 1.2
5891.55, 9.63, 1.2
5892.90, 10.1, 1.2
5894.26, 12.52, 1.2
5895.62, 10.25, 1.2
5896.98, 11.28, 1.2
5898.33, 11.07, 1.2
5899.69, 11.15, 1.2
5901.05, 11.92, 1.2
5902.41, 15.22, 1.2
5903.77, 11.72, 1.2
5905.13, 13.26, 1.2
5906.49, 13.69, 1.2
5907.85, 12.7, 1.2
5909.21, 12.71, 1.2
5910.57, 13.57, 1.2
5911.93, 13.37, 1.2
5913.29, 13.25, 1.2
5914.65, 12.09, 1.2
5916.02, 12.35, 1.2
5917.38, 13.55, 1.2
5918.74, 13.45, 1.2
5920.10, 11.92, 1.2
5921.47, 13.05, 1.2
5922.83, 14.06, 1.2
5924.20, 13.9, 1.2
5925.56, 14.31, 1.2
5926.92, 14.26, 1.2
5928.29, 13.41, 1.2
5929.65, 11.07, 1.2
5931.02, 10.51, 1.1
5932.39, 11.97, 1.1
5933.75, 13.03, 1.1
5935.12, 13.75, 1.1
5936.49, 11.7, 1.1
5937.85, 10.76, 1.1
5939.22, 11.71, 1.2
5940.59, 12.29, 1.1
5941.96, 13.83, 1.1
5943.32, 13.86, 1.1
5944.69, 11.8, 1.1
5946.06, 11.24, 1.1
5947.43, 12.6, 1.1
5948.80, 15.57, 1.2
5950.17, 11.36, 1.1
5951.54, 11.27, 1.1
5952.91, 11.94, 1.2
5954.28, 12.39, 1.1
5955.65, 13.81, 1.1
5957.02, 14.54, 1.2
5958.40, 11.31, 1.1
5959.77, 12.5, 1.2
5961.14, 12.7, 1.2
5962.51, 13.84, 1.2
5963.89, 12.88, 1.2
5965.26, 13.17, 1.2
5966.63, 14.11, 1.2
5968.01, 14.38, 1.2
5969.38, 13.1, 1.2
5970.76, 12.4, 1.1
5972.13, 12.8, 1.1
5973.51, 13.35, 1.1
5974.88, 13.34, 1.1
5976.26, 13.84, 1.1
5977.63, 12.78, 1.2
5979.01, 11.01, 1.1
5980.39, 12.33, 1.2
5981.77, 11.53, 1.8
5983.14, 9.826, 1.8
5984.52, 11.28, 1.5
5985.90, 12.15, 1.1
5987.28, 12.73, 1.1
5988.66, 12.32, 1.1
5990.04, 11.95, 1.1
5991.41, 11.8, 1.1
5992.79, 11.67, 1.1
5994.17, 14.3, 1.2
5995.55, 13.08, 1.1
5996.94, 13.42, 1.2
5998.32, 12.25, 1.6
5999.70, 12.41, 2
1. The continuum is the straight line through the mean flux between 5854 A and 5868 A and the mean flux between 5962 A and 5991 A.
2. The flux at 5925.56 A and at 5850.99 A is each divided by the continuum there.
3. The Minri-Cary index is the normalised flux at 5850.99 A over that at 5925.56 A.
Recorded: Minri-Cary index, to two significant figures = 0.76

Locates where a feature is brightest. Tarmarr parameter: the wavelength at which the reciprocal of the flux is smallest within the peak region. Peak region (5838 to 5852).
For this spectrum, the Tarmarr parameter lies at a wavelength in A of 5845.60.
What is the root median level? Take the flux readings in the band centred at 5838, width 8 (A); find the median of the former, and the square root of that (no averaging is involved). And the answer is 3.51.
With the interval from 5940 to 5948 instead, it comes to 3.53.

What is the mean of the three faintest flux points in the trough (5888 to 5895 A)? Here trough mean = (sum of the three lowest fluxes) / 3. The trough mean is 10.3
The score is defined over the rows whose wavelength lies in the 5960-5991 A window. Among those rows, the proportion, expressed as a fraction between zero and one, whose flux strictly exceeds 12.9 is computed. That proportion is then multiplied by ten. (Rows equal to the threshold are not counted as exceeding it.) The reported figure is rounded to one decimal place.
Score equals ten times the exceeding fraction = 3.6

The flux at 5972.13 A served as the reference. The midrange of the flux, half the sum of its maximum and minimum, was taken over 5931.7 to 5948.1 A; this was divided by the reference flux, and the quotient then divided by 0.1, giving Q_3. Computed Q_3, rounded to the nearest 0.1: 9.6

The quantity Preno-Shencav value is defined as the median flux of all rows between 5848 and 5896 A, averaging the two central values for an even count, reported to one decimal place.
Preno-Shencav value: 12.4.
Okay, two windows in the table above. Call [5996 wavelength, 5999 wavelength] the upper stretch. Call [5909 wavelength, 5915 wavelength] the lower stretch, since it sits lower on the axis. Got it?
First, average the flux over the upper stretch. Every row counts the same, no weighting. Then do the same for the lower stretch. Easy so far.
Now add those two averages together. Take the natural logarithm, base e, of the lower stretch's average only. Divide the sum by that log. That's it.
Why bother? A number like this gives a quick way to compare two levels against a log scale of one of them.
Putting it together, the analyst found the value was 10.07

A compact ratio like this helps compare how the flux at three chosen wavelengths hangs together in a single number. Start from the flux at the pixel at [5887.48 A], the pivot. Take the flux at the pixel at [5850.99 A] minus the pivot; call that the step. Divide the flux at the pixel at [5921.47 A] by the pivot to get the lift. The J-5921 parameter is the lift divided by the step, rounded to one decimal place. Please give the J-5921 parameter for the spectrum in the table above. -1.2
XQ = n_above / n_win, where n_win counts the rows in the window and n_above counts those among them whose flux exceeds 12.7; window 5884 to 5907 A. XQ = 0.24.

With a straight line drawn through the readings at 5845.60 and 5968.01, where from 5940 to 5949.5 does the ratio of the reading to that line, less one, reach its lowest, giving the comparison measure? 5946.06 A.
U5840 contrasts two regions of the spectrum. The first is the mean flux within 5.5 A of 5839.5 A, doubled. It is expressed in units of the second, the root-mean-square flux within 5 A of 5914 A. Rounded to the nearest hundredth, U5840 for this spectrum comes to 1.88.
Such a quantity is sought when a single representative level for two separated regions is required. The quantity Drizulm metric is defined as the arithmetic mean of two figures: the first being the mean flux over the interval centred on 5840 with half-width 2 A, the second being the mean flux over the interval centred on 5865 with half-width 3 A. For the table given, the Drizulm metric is 13.0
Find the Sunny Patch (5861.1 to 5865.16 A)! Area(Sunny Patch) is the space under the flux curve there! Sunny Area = 54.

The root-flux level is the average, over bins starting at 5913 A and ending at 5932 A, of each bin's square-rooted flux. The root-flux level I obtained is 3.59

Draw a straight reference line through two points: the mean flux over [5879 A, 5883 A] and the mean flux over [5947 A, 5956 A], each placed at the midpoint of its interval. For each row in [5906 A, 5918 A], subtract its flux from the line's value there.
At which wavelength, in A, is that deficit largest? 5914.65 A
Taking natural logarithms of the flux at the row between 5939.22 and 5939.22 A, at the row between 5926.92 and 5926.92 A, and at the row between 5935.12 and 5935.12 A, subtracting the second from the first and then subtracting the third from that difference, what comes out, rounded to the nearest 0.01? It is -2.82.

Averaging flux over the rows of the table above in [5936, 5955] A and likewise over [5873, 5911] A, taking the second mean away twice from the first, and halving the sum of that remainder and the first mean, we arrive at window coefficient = -0.2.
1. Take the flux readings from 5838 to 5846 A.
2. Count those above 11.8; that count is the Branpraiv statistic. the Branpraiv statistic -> 5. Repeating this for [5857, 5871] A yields 8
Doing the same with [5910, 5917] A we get 5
